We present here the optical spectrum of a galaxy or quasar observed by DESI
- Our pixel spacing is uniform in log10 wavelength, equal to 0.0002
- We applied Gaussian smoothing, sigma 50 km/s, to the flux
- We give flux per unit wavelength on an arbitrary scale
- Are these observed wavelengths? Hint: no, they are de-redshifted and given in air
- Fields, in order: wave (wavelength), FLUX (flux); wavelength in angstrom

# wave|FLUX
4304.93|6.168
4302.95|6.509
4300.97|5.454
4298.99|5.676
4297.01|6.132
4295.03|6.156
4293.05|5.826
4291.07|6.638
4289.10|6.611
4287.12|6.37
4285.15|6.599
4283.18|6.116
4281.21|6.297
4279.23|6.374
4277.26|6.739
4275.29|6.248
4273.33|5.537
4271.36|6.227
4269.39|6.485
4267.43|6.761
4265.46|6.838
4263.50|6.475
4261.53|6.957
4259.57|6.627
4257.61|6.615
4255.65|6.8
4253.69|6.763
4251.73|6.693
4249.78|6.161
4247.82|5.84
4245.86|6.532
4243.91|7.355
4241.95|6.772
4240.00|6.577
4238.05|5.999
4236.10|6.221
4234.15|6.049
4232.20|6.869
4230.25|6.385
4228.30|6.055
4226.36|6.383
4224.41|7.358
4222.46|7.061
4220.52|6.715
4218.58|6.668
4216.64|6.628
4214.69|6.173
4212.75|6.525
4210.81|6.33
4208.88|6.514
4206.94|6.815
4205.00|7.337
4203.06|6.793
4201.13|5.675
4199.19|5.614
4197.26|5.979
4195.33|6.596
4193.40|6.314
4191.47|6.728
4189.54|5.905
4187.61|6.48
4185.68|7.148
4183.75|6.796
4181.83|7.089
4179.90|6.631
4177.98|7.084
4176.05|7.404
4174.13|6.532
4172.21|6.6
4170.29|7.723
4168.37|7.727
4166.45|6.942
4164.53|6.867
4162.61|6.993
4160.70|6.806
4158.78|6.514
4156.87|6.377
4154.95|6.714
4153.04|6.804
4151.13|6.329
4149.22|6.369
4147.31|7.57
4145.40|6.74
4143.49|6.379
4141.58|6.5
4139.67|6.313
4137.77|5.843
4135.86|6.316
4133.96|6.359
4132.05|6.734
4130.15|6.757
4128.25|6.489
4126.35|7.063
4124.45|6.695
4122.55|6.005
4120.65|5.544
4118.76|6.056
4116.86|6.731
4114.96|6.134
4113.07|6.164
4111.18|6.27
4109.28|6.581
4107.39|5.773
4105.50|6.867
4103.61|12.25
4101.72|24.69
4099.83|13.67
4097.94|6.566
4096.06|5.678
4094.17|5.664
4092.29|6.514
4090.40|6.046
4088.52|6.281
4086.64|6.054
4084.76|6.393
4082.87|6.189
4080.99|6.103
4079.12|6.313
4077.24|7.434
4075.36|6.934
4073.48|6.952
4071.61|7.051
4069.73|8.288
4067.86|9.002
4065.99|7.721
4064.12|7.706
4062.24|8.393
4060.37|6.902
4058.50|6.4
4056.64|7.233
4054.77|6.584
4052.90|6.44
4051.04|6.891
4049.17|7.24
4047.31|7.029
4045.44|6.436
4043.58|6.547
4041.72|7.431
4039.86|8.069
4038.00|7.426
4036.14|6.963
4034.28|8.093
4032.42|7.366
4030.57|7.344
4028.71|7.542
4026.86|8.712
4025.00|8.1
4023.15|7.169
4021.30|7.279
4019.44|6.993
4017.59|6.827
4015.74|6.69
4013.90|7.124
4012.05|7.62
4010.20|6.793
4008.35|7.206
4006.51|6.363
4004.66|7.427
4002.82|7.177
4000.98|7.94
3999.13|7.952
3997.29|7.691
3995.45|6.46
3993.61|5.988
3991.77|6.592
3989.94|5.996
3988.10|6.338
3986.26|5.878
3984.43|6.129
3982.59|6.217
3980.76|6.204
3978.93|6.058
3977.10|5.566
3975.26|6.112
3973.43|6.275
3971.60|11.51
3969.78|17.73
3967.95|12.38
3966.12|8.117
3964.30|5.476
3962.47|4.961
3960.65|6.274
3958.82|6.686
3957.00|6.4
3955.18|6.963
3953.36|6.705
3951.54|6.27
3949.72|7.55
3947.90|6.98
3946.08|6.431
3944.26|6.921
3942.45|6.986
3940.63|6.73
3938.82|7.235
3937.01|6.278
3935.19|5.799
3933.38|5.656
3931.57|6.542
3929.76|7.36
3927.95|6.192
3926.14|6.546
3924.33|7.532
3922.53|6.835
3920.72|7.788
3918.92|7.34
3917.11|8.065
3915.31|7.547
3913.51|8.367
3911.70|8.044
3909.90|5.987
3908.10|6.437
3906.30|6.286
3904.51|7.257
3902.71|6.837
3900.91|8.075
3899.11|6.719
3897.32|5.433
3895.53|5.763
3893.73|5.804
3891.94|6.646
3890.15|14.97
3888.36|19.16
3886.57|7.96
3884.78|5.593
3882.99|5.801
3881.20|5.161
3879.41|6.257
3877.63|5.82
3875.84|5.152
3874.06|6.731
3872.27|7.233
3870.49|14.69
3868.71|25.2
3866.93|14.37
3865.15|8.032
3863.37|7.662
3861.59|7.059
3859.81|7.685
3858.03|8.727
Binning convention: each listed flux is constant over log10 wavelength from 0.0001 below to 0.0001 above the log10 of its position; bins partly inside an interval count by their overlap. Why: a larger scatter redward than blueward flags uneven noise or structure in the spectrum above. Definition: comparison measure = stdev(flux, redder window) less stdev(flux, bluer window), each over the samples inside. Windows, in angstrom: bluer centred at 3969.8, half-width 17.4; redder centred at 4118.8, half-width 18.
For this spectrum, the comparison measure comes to 1.2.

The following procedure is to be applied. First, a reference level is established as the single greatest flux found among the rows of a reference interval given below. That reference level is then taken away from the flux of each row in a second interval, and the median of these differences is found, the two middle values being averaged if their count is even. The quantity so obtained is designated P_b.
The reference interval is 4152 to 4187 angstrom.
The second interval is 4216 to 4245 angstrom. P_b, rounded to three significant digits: -1.10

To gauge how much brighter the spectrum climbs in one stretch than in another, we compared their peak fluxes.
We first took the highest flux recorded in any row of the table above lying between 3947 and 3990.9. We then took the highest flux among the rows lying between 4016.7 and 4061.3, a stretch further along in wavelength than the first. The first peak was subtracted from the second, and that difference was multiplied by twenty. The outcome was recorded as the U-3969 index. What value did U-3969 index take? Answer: -180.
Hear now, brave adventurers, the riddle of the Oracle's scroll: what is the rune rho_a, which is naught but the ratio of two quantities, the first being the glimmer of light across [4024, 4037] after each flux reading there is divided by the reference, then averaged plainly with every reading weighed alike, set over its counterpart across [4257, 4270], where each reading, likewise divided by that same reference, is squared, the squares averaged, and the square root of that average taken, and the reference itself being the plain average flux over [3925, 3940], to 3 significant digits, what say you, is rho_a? 1.16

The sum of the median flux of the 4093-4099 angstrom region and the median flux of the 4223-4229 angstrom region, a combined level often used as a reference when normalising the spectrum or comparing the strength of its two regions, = 12.1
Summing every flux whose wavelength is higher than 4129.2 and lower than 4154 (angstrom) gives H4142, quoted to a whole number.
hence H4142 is 85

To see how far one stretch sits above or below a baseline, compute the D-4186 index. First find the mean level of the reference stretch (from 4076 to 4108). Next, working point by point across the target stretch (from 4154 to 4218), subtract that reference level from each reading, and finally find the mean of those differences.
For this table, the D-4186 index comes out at -1.5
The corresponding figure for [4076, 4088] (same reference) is -1.7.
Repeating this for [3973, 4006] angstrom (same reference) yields -1.6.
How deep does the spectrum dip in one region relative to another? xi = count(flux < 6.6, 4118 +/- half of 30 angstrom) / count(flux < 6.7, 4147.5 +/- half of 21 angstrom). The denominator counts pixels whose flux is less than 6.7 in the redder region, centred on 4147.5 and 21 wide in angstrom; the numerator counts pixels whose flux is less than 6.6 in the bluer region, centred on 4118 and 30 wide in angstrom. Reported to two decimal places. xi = 1.29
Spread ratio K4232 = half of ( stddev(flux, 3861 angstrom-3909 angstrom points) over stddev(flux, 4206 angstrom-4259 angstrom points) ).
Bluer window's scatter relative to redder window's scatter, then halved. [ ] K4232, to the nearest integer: 6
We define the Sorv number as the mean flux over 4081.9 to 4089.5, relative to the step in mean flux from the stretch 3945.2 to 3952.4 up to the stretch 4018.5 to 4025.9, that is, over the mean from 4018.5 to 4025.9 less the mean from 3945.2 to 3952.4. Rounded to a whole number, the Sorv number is 11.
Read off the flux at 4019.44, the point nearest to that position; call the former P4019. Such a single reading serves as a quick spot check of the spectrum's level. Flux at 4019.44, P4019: 6.993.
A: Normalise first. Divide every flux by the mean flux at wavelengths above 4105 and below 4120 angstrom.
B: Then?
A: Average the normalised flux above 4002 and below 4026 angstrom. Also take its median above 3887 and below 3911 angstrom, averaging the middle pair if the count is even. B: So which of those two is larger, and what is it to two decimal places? 1.13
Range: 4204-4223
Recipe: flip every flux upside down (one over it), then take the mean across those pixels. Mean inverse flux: 0.150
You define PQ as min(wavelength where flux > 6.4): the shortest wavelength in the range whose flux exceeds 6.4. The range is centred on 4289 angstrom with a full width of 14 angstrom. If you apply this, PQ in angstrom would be 4285.15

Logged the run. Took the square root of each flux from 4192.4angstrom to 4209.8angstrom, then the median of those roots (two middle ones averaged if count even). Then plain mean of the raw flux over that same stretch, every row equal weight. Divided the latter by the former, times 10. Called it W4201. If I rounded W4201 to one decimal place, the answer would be 25.1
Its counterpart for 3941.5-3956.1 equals 26.0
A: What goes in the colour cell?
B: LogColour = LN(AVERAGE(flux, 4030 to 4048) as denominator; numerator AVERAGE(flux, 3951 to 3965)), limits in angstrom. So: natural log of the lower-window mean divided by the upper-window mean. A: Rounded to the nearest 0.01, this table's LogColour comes -0.16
